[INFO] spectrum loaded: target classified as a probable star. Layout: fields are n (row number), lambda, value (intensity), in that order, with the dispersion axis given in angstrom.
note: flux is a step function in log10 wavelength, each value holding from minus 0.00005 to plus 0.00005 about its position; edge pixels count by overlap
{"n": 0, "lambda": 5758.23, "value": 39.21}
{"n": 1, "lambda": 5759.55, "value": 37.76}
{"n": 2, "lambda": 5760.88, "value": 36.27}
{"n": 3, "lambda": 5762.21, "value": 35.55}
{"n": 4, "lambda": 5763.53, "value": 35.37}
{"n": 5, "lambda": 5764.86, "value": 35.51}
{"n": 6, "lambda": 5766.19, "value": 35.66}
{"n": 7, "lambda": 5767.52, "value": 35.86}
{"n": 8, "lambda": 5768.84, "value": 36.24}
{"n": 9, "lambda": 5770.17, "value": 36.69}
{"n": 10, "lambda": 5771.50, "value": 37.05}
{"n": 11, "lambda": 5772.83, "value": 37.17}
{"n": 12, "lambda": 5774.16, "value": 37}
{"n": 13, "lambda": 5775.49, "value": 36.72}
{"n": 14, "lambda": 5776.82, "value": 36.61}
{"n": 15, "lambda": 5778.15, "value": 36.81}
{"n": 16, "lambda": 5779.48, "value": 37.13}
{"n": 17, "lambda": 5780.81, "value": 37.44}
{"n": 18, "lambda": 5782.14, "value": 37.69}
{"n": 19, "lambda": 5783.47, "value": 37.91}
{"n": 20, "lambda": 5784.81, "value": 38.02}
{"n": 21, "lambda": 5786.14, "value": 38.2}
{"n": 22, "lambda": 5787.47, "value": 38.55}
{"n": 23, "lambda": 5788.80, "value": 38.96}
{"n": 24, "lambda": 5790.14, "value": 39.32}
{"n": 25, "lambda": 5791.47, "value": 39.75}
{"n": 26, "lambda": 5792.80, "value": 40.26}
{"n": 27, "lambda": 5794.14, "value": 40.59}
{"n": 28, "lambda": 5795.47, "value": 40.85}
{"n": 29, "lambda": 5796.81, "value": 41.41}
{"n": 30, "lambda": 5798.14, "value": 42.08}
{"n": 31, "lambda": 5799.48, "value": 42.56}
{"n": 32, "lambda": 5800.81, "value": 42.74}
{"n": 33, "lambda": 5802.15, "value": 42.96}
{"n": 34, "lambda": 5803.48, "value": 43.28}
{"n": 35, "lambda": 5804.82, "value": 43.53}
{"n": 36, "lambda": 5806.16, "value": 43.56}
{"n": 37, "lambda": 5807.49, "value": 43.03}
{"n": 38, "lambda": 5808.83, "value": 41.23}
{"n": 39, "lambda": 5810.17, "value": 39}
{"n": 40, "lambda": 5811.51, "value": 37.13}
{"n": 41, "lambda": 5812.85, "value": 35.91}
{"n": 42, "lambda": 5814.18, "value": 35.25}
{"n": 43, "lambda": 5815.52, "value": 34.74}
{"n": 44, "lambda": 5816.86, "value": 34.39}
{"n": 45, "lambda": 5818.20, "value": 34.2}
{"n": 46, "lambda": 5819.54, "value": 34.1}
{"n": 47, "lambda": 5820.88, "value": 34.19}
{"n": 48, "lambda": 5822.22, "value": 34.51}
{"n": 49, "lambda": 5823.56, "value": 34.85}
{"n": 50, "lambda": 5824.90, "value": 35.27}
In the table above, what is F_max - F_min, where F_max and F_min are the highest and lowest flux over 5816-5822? 0.3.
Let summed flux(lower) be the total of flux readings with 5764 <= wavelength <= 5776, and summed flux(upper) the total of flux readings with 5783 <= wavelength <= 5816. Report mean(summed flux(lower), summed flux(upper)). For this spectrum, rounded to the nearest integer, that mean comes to 664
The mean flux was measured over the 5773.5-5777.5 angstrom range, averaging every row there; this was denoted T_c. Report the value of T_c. 36.8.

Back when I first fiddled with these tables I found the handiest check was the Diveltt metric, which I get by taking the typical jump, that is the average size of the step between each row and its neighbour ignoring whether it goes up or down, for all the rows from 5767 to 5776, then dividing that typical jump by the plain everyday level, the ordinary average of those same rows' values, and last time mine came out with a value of 0.008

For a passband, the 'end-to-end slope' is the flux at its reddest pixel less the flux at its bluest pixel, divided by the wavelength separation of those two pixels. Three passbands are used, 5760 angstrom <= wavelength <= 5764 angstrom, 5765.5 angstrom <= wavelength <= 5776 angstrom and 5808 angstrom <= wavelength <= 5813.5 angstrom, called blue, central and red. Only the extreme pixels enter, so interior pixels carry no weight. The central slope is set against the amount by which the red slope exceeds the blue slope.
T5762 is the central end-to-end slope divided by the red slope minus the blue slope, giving 0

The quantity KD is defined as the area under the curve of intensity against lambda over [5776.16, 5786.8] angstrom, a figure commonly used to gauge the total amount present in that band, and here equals 399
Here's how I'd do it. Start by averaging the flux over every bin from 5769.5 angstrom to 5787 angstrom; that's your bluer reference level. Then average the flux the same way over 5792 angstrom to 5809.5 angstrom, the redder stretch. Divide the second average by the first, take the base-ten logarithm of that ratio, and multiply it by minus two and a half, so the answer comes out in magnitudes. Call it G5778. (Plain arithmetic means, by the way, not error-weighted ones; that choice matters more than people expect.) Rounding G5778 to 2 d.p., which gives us -0.13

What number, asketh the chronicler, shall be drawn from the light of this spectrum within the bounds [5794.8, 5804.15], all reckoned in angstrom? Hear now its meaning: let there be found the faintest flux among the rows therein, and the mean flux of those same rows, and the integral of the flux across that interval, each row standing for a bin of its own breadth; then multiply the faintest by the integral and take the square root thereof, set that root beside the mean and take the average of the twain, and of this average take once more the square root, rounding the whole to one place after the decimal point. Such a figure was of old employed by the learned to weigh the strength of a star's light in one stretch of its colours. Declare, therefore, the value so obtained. 9.2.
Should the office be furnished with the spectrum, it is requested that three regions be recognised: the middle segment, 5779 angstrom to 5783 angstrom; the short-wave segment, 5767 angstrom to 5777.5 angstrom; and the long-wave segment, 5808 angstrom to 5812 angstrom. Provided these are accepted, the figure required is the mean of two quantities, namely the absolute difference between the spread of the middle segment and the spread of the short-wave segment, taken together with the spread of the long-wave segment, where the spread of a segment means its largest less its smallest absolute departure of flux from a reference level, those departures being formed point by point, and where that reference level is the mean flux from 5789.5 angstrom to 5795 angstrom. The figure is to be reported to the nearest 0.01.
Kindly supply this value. 1.31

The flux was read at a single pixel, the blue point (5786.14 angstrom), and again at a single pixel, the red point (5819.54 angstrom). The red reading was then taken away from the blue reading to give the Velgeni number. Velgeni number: 4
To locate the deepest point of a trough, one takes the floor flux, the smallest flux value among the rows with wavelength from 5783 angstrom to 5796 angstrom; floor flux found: 37.91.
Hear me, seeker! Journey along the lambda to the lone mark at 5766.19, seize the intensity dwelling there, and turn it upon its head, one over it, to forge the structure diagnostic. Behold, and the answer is 0.0280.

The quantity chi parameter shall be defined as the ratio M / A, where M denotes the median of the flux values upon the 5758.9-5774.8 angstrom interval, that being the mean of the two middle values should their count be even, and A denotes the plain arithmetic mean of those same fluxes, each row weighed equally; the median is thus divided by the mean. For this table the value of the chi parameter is 1.00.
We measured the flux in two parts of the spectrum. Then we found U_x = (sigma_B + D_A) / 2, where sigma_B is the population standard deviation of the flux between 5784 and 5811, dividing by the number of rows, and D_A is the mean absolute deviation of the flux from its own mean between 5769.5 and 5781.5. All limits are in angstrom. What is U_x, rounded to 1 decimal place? 1.0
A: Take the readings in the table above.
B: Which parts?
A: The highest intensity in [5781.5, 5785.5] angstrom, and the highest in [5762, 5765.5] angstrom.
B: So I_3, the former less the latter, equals 2.5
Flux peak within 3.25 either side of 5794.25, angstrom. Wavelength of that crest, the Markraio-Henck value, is 5796.81 angstrom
